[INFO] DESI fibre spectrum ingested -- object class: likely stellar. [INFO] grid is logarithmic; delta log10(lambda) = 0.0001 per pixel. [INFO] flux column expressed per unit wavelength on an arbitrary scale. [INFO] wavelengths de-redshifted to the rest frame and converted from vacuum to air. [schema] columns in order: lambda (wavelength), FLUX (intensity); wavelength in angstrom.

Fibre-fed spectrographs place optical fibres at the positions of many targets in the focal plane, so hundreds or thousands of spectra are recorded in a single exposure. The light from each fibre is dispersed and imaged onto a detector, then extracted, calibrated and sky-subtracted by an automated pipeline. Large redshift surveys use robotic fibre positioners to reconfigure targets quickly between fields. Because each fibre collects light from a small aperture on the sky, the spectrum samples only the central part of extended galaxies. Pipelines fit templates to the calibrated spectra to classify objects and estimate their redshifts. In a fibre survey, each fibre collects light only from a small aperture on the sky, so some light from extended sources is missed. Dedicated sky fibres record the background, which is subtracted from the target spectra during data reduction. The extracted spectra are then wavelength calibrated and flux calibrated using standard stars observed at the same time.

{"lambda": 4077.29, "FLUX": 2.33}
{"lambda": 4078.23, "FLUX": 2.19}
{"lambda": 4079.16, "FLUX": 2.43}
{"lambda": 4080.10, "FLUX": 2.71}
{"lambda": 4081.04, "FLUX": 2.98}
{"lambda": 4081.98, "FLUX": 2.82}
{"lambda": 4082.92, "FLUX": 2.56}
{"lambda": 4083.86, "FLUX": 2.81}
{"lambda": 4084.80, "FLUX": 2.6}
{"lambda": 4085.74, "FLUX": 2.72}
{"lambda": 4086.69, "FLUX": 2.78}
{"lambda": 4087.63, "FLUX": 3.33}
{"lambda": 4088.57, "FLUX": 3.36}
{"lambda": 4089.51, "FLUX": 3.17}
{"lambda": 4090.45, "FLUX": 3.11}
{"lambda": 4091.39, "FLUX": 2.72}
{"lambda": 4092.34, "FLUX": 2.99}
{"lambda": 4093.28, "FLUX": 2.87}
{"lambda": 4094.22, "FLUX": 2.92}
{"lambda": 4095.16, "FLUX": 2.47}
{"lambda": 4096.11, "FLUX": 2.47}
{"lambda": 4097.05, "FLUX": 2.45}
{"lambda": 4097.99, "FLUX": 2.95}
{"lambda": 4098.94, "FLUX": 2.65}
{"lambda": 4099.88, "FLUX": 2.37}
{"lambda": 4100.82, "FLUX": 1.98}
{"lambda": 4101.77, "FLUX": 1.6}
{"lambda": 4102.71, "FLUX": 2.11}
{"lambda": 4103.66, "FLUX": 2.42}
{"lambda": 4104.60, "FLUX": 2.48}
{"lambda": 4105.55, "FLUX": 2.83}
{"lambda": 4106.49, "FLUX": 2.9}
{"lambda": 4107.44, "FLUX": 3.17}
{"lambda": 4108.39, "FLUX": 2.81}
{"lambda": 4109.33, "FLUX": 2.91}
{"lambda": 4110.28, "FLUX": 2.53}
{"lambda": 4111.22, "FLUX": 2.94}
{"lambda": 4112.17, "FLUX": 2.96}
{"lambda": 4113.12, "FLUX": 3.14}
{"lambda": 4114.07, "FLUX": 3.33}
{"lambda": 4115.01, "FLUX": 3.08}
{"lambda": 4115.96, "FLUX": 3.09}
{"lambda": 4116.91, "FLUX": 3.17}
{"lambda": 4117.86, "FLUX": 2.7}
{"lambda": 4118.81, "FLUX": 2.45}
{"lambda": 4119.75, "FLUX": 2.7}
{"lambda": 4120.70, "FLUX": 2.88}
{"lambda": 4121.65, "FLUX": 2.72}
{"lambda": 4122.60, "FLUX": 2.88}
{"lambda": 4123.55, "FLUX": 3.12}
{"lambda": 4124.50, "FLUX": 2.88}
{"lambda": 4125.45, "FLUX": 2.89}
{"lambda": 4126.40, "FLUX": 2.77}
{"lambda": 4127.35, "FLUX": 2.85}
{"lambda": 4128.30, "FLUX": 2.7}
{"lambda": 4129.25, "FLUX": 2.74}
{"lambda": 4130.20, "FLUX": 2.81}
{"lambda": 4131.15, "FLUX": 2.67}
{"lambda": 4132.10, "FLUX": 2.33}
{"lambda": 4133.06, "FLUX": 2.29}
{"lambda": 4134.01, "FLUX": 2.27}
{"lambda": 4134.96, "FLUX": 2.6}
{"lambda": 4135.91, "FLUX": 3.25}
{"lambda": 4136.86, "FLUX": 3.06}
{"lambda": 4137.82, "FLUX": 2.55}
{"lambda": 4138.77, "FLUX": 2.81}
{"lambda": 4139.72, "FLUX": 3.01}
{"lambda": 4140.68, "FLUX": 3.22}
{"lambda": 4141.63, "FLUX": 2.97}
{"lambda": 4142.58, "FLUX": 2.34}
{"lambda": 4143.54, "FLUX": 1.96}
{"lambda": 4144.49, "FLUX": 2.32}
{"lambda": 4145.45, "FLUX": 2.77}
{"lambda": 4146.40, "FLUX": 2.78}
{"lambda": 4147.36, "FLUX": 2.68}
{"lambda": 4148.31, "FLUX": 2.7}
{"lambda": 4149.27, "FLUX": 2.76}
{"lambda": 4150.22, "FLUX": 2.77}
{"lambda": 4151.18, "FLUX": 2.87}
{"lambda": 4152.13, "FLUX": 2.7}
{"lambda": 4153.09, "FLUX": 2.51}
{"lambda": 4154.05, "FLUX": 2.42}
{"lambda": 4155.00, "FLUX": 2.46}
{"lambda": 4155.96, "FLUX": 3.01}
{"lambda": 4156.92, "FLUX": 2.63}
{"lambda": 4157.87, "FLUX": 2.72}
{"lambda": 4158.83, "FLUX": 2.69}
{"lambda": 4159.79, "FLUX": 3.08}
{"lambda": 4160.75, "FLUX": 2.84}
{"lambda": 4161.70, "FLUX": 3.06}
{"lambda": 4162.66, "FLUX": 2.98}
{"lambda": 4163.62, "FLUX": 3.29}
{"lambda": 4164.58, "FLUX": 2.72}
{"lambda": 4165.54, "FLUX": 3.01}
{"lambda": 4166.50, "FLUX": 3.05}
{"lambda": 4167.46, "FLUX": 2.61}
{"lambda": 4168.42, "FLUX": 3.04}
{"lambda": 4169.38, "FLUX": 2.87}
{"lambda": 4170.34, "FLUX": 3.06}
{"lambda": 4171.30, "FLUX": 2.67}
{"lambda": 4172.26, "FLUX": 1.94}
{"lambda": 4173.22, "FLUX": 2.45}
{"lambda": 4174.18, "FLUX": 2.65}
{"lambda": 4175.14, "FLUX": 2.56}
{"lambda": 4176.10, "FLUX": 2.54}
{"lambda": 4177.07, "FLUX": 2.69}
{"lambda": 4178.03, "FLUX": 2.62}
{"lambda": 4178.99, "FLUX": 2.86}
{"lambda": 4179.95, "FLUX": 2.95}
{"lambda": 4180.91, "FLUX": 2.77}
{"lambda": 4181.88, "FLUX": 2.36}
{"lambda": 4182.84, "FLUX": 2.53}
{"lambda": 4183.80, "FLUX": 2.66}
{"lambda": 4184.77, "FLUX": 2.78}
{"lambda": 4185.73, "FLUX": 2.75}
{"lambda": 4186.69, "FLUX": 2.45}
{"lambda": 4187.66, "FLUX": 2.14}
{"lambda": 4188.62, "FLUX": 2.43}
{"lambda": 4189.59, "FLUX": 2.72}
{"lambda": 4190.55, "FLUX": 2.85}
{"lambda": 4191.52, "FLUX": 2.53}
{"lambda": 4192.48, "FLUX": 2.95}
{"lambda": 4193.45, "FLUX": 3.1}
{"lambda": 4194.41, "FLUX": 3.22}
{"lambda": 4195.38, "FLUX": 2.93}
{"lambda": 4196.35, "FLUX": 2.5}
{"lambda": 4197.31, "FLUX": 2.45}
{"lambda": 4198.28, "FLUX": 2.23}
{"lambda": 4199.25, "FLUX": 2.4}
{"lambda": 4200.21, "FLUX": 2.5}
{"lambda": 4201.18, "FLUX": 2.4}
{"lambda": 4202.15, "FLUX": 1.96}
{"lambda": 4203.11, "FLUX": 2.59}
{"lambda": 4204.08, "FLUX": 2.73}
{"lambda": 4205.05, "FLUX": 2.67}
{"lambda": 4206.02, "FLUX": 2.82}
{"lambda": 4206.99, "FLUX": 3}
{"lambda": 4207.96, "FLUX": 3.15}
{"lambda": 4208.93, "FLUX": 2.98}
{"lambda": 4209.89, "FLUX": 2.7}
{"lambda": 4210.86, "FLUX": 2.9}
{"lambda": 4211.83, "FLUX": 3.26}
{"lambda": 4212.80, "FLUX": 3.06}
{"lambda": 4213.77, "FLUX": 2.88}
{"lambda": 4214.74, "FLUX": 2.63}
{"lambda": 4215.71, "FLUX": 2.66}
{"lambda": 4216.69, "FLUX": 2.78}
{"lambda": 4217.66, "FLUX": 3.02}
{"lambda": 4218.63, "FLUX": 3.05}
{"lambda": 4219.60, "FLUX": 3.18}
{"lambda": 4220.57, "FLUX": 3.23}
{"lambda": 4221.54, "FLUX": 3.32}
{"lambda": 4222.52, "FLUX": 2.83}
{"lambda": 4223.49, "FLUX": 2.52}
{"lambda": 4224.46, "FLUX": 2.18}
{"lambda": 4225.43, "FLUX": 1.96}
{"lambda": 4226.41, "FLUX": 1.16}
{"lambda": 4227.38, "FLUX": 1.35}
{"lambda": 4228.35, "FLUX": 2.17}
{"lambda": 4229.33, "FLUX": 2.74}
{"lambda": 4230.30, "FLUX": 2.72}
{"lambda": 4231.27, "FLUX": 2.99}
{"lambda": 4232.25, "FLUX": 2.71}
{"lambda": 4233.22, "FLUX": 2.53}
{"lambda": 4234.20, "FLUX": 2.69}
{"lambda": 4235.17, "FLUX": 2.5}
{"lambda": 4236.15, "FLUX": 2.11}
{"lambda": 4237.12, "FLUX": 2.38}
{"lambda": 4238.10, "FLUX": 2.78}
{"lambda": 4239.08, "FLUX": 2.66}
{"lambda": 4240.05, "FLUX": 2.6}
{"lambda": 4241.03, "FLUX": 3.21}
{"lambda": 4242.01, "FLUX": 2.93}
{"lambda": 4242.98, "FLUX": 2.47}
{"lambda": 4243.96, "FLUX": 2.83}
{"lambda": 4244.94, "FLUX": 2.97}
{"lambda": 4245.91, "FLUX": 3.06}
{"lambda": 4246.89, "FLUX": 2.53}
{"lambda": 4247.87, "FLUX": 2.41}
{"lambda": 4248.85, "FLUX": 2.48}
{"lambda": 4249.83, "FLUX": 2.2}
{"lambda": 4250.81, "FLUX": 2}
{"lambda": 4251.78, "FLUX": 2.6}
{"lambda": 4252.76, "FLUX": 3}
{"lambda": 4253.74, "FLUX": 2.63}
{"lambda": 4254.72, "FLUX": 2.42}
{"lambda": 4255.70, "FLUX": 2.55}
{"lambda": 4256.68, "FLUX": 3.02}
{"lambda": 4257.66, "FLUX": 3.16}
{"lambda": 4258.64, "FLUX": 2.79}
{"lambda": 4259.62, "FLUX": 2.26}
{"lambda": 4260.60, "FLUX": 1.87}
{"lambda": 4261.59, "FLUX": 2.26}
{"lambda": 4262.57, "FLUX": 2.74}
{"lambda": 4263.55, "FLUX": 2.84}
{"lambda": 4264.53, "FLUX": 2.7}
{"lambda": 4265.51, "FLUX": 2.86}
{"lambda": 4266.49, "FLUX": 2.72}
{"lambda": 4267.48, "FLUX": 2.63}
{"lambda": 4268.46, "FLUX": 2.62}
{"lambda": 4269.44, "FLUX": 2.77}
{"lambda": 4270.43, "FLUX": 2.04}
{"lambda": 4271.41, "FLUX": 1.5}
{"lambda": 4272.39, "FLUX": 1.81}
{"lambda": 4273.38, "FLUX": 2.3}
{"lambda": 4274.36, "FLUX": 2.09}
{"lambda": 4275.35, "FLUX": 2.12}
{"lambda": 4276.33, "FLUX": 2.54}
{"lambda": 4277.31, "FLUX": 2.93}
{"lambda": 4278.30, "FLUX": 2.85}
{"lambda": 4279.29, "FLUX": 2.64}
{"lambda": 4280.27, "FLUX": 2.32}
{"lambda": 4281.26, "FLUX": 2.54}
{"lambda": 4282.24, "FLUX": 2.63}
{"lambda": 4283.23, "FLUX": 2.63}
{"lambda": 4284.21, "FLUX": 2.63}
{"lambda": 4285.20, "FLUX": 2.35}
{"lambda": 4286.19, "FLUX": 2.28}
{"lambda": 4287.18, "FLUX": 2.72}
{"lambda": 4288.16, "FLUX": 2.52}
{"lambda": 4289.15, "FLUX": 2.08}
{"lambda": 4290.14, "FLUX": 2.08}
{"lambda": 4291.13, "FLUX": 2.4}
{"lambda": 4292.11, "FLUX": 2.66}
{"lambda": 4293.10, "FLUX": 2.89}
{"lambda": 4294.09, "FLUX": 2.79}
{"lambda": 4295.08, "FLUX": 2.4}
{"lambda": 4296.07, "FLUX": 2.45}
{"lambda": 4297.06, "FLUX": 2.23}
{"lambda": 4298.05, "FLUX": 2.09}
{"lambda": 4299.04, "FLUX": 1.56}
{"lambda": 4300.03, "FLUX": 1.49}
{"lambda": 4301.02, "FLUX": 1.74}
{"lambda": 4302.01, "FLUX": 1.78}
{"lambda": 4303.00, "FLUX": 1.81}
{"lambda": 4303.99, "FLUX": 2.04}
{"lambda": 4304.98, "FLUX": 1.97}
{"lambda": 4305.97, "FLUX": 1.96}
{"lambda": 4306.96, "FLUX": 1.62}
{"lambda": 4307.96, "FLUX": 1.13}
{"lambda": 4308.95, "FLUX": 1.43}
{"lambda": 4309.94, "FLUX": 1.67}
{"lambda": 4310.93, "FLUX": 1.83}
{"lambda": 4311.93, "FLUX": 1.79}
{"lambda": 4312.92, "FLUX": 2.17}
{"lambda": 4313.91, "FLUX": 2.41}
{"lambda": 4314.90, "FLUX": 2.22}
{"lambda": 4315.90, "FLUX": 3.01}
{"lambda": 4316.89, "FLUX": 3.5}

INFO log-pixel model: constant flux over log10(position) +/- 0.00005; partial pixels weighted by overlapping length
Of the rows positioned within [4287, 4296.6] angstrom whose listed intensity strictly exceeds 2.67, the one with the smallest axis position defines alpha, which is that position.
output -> 4287.18 angstrom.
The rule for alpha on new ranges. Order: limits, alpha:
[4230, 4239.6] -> 4230.30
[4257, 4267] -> 4257.66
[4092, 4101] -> 4092.34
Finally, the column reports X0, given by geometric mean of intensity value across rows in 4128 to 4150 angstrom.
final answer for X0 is 2.66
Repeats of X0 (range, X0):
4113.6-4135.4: 2.77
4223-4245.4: 2.43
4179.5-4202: 2.62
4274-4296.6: 2.49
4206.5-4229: 2.62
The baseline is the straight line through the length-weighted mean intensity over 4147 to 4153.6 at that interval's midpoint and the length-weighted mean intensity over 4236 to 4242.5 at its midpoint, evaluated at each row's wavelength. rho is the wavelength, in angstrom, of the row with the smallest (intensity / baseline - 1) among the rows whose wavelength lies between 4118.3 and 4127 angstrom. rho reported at 4118.81 angstrom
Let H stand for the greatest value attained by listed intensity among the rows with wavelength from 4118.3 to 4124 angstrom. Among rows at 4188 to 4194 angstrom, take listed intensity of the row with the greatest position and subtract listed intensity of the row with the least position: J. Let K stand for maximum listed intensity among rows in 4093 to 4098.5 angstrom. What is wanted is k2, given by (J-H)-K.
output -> -5.4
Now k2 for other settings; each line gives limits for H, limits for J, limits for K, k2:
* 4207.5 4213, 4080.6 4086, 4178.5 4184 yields -6.5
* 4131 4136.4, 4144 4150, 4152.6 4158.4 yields -5.8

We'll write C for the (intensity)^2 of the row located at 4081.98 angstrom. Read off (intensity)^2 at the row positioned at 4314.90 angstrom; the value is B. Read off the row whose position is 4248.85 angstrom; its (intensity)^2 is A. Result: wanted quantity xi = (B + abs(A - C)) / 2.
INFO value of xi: 3.4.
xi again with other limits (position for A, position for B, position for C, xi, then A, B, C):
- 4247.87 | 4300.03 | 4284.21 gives 1.7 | 6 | 2.2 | 6.9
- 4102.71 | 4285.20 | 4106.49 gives 4.7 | 4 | 5.5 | 8.4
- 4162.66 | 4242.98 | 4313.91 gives 4.6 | 9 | 6.1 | 5.8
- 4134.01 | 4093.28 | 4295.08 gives 4.4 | 5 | 8.2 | 5.8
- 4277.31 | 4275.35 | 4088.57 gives 3.6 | 9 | 4.5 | 11.3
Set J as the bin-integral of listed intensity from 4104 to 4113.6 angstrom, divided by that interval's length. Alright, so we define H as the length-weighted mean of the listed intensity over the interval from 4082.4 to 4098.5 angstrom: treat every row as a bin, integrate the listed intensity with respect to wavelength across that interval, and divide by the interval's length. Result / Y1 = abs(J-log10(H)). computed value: 2.4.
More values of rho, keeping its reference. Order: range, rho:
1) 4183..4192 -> 4187.66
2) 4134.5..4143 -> 4142.58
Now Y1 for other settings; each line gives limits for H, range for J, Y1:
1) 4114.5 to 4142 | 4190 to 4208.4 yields 2.2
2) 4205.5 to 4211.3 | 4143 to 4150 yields 2.1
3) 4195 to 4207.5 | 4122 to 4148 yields 2.3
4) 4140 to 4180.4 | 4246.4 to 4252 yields 1.9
